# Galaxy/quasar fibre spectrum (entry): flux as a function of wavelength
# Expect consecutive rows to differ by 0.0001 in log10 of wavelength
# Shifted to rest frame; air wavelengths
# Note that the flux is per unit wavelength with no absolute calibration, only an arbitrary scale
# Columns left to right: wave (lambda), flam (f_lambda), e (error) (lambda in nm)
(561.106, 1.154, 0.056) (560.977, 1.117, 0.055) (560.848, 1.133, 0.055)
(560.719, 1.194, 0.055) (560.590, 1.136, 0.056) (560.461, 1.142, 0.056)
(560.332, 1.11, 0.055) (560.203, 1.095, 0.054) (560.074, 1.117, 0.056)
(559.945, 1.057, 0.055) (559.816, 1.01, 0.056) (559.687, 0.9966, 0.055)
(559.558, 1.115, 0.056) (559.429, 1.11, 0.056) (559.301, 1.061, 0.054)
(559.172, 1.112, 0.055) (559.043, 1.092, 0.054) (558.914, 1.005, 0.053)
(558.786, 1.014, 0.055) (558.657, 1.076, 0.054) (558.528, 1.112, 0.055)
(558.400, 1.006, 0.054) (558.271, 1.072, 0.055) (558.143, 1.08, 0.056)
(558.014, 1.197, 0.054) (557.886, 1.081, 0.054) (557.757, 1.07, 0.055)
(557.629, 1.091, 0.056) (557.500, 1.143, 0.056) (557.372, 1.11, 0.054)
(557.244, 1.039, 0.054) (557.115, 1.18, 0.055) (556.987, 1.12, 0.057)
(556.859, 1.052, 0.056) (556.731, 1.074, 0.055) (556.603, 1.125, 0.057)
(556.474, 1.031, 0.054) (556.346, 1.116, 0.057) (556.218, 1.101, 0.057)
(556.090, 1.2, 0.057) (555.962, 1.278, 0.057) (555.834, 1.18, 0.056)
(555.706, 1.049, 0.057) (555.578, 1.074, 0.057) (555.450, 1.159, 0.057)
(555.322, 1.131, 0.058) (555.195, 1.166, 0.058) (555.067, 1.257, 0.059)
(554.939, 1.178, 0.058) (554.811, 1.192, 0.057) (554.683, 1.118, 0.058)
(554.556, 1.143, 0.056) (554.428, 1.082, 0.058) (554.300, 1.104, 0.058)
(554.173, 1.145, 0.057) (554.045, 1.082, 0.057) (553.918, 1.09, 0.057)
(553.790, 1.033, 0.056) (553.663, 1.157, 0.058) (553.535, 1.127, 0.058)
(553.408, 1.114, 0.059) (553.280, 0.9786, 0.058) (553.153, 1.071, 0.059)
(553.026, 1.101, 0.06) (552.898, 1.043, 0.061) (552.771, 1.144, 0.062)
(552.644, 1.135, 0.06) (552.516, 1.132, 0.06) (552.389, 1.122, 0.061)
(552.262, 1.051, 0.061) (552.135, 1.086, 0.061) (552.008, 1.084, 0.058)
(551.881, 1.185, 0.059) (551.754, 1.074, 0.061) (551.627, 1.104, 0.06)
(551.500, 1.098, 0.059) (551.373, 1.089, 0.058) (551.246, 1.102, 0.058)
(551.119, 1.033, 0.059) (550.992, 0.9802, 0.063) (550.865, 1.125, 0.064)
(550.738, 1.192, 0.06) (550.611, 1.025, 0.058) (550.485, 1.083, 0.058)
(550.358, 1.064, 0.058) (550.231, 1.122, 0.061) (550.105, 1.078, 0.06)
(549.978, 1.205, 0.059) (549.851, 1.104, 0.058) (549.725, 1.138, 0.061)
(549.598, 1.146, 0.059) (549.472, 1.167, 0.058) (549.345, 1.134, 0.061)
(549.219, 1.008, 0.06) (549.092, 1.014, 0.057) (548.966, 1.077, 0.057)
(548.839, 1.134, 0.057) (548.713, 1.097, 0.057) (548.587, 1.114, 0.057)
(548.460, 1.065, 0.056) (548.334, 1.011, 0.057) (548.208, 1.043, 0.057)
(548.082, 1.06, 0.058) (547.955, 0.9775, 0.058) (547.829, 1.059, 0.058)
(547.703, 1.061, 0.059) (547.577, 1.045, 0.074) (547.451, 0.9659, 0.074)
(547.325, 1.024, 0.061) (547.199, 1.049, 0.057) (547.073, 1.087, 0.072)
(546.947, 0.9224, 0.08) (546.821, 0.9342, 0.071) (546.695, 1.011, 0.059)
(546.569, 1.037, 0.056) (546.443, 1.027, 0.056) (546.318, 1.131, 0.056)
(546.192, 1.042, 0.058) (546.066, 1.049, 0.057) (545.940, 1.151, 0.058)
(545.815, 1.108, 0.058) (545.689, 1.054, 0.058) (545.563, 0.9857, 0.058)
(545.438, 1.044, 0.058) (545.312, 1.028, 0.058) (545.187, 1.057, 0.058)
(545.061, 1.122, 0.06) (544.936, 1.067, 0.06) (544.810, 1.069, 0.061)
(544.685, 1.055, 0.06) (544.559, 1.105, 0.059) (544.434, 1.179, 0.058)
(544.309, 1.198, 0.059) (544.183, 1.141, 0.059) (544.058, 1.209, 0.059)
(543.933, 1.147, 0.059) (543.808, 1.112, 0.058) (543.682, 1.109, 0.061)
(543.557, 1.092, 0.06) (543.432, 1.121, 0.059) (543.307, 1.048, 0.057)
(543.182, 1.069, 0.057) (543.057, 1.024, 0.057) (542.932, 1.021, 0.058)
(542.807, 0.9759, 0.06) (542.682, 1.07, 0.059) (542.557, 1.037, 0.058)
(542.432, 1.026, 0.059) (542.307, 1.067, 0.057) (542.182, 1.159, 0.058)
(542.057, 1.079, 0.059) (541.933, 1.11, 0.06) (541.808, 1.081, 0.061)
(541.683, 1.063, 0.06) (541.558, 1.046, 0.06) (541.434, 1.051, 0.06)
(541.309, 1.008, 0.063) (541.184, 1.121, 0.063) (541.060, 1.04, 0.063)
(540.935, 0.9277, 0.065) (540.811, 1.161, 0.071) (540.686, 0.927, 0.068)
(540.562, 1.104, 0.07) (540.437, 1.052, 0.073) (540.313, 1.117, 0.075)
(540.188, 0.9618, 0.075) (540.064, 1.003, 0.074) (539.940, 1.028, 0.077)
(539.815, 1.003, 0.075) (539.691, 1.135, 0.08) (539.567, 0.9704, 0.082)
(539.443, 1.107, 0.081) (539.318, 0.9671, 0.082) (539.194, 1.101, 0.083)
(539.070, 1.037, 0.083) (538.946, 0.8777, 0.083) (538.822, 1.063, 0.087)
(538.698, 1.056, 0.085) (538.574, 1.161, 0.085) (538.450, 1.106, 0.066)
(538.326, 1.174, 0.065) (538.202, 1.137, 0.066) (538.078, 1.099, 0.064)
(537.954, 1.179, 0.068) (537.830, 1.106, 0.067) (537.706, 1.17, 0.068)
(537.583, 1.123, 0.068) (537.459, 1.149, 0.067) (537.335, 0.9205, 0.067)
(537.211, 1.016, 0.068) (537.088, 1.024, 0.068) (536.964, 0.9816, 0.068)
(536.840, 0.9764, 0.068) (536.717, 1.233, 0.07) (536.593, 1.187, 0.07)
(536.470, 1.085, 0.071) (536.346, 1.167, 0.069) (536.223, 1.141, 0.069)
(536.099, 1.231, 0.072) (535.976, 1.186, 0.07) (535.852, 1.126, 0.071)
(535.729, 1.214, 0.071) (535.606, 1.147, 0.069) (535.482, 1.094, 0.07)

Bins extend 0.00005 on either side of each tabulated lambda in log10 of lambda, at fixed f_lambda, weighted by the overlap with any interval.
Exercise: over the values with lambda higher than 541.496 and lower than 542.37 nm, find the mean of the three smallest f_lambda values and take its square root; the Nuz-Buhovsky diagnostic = 1.03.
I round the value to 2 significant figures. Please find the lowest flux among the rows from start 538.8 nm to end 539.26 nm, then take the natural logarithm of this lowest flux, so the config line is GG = -0.13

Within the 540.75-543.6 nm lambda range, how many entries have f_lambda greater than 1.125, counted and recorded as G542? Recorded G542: 2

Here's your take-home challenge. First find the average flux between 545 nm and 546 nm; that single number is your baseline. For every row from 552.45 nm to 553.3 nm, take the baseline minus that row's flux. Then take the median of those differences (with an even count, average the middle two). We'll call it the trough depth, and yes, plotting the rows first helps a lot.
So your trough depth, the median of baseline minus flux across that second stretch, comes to -0.032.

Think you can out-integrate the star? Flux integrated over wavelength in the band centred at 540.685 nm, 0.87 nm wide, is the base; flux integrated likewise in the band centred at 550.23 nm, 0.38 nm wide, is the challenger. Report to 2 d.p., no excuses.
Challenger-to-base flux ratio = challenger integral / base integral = 0.45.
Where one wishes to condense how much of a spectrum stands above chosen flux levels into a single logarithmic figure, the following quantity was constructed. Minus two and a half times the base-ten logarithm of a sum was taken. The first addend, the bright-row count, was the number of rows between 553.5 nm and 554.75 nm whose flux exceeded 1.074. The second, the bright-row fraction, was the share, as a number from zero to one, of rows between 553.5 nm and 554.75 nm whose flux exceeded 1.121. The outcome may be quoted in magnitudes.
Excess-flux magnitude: -2.4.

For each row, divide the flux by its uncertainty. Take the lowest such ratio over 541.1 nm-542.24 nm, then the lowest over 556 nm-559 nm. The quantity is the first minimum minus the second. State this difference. -2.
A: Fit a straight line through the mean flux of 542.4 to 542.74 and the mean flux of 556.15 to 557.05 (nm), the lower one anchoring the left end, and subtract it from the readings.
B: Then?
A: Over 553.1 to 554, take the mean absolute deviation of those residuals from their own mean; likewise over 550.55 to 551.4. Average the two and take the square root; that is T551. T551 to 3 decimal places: 0.225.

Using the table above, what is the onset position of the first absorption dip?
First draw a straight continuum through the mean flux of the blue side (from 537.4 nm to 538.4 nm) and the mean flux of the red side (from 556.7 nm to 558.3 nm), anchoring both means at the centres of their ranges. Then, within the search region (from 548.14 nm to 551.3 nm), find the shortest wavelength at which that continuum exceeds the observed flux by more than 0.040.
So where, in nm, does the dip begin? 548.208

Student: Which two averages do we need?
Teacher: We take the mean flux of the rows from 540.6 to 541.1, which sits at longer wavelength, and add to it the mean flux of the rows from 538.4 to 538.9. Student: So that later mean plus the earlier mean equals 2.11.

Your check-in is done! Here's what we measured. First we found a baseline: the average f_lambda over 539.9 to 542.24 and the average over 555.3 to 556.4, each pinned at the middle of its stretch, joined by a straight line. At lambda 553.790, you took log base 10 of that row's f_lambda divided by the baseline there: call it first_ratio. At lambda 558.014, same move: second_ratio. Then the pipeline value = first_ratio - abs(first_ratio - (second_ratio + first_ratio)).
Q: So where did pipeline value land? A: -0.054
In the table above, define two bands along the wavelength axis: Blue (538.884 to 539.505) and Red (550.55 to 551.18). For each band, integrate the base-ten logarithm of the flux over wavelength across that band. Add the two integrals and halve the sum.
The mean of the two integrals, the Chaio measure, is 0.011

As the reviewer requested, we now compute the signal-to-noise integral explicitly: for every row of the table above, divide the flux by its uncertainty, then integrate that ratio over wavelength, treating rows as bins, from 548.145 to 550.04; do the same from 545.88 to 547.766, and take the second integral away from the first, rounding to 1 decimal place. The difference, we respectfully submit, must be 4.3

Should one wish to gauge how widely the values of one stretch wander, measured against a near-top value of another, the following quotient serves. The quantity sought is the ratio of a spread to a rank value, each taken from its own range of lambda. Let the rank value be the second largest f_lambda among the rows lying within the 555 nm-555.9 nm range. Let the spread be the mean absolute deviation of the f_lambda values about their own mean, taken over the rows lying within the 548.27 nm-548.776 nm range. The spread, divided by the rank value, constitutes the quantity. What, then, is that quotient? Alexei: 0.029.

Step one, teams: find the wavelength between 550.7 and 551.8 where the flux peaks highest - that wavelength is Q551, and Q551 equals 550.738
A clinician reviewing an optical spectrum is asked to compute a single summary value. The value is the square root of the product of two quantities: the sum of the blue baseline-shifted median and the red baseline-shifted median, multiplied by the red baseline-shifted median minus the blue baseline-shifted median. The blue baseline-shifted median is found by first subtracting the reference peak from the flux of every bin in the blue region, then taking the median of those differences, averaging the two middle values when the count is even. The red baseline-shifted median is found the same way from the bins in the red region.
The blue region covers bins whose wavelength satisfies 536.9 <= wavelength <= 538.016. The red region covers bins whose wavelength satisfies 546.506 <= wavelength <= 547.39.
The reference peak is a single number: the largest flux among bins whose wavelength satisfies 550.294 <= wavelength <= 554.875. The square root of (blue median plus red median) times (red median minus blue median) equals 0.144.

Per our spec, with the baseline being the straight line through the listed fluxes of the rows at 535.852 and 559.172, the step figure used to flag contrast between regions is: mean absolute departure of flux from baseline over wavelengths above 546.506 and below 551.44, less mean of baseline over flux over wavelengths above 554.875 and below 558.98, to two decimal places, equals -0.94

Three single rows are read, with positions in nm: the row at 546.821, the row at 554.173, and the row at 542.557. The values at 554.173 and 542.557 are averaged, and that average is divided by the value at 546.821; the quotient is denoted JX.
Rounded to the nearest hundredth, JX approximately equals 1.17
